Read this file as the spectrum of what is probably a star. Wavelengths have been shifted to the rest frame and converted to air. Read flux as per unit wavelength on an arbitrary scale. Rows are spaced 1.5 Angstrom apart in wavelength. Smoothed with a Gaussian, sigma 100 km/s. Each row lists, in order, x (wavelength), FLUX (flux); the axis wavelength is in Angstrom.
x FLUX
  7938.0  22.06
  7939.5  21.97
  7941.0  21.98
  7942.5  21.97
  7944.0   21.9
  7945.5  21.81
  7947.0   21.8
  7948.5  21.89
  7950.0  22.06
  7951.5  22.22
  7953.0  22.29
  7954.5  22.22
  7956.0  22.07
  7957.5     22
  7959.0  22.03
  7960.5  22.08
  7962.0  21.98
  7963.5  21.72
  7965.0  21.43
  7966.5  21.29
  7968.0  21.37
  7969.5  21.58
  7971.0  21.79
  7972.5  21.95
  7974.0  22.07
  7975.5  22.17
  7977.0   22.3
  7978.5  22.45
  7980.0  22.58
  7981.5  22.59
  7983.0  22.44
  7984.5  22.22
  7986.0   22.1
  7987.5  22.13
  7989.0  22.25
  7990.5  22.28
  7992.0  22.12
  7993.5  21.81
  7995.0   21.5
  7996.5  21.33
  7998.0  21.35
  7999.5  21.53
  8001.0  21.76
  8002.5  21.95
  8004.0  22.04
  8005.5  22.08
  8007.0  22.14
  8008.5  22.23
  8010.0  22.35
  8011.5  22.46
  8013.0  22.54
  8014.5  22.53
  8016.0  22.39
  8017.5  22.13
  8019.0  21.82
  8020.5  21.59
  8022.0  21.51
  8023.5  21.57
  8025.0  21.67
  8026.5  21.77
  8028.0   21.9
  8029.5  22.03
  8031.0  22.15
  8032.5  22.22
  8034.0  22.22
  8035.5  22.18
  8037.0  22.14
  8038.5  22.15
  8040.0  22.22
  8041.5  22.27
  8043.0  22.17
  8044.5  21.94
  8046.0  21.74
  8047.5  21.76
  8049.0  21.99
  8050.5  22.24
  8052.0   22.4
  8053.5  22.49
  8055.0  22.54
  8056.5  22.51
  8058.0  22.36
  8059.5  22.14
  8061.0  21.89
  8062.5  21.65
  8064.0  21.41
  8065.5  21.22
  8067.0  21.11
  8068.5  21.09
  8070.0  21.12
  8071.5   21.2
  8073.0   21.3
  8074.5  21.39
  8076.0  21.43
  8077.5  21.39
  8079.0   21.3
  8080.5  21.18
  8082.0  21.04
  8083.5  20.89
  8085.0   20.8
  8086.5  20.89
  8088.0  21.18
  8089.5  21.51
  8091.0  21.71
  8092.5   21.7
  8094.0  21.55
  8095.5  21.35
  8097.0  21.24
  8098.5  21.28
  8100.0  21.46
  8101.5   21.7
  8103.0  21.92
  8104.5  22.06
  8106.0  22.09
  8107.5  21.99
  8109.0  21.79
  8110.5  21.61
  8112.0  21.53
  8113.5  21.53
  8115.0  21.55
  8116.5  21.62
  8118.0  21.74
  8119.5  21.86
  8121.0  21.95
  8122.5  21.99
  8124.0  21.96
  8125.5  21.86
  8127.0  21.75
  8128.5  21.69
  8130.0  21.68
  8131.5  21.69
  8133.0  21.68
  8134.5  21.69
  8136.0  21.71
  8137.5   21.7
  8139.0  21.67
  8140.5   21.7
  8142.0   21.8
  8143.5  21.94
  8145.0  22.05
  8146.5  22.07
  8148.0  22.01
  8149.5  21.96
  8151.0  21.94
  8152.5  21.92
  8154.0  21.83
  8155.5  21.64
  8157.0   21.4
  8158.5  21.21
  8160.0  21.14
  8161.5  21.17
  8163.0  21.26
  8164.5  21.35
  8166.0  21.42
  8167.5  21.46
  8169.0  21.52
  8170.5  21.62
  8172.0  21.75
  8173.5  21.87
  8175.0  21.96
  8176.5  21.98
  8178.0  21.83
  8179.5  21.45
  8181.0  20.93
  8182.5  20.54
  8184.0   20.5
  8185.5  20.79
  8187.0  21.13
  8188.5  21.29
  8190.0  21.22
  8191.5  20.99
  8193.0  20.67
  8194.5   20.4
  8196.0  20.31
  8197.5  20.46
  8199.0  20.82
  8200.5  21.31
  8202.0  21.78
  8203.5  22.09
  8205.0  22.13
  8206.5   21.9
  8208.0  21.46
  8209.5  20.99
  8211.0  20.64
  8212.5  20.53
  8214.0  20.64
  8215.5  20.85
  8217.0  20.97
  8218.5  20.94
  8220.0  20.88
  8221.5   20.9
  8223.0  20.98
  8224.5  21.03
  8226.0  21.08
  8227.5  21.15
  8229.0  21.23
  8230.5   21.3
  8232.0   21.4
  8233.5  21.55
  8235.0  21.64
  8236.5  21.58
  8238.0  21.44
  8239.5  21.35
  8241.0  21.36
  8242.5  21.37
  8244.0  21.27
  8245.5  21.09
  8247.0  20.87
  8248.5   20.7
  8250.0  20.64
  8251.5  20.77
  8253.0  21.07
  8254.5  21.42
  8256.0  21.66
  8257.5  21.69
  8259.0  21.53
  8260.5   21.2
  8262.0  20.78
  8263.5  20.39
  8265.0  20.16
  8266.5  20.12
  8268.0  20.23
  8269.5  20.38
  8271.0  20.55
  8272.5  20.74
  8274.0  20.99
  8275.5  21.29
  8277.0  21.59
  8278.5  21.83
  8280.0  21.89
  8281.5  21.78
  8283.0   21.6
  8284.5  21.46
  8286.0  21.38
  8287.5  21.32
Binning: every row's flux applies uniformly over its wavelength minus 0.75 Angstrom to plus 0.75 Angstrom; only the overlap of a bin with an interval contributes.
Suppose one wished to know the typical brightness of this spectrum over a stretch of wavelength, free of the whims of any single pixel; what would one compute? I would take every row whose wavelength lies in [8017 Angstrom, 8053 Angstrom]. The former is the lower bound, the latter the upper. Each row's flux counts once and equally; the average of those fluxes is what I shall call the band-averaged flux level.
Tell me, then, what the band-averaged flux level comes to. 21.99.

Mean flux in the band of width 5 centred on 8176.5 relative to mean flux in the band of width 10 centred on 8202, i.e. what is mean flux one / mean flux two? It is 1.02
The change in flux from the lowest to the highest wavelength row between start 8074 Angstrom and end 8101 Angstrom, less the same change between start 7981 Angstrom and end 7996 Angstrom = 1.2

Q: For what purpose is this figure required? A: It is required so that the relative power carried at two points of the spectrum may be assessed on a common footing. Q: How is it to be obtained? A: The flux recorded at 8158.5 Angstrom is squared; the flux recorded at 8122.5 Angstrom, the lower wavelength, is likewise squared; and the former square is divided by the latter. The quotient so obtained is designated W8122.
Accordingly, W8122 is 0.93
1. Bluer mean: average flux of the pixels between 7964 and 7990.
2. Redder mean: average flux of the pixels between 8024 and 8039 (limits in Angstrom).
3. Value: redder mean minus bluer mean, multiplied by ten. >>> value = 0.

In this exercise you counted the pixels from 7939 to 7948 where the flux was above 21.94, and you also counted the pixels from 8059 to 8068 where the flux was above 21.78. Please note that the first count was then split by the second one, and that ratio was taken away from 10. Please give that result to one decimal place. 8.5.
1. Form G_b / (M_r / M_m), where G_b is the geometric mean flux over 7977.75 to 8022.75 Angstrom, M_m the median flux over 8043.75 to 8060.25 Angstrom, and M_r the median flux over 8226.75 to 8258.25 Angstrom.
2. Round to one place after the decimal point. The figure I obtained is 23.0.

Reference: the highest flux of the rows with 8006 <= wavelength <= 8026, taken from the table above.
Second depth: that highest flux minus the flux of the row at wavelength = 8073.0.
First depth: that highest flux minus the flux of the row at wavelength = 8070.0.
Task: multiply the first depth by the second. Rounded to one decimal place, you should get 1.8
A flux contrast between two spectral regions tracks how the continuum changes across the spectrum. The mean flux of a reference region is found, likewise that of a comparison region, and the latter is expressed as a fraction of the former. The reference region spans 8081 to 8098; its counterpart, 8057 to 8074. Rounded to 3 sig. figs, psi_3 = 1.01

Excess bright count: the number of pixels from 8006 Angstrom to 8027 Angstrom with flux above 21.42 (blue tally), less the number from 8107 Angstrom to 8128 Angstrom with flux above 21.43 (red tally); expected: 0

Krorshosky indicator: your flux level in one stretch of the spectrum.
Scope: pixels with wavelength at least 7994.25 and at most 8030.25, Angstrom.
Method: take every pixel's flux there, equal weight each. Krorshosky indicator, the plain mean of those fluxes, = 21.92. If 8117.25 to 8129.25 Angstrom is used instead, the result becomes 21.85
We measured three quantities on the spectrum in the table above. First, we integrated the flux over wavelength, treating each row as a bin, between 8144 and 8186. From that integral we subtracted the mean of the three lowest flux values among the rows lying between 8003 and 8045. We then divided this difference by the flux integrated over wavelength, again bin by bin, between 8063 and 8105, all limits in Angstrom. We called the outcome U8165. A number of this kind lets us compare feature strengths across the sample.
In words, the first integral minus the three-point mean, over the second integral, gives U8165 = 0.985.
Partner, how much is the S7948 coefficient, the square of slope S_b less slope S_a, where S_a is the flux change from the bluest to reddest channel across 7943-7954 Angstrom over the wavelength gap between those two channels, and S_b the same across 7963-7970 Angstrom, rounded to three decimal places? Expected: 0.004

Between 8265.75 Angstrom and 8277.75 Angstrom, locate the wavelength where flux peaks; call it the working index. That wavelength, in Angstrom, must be 8277.0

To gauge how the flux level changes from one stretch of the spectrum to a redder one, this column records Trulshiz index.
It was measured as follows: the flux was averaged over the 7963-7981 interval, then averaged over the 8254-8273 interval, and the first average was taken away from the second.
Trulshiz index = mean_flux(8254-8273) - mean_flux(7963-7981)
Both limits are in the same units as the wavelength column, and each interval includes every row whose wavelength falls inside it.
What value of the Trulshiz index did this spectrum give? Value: -1.1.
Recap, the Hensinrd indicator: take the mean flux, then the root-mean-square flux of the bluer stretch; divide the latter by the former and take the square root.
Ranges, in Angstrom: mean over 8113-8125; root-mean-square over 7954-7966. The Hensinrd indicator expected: 1.004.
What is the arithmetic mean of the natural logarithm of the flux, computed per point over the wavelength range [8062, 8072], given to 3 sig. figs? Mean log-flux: 3.06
